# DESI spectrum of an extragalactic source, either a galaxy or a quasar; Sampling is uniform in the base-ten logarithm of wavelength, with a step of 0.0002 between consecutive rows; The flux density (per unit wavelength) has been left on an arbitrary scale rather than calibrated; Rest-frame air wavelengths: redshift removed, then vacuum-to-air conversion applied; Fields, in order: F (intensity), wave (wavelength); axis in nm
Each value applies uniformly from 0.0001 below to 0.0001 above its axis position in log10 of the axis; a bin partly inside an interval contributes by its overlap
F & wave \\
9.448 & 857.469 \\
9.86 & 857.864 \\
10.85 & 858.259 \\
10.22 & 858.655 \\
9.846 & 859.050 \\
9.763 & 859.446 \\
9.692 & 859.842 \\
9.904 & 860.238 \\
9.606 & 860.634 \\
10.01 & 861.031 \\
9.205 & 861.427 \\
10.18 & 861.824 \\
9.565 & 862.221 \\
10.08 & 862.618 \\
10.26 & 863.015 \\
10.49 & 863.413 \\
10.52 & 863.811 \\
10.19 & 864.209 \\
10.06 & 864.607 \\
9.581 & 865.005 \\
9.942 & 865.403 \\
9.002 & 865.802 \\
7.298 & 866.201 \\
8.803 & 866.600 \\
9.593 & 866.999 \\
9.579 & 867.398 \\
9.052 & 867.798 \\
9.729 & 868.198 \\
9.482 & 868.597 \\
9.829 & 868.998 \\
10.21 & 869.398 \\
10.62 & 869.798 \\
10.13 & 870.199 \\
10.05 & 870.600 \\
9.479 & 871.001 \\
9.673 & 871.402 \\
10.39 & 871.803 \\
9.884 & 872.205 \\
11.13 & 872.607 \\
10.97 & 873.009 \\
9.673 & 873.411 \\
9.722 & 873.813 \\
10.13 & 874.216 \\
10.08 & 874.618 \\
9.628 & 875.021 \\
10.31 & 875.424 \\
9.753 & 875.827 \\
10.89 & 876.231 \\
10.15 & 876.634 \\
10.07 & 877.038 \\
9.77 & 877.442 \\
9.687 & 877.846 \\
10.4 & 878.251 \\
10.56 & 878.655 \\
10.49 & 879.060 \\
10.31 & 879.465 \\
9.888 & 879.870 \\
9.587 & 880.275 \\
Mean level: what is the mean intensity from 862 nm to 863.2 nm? 10.0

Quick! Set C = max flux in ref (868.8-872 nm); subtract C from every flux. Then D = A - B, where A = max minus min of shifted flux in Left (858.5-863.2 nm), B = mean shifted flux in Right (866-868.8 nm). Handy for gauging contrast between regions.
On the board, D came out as 2.6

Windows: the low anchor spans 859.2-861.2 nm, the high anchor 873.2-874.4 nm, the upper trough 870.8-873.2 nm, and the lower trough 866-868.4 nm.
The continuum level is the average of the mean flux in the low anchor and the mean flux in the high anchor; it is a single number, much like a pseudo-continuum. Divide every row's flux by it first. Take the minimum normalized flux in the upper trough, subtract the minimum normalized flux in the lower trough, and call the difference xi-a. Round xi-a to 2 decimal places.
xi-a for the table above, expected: 0.22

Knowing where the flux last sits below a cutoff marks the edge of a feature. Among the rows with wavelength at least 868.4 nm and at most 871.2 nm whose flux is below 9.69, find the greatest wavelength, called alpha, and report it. 871.001 nm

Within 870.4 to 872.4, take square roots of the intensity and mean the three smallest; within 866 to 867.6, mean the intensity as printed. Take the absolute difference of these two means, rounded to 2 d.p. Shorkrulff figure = 5.71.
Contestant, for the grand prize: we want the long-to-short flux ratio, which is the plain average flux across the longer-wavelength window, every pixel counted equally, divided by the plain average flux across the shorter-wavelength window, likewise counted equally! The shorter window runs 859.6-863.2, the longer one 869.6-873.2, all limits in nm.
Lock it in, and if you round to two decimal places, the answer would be 1.04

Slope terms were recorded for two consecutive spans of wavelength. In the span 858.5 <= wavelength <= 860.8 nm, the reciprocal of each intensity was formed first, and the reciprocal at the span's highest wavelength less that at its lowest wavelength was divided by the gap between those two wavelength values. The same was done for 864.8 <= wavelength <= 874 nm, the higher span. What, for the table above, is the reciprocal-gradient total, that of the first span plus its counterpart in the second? 0.0030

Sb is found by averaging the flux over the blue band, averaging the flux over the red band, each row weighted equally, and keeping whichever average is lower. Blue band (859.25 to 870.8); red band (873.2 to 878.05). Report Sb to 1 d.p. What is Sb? 9.7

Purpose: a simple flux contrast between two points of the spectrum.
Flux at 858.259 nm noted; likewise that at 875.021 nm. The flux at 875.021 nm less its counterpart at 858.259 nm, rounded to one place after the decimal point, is -1.2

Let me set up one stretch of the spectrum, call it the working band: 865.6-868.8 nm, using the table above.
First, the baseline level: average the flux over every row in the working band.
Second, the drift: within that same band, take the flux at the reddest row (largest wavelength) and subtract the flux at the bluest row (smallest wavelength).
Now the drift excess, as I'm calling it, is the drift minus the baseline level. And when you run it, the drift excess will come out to -8.6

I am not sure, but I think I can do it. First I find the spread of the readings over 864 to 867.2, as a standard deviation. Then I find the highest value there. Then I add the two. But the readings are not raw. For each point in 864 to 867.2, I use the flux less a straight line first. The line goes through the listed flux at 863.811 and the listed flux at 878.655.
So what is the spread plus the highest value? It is 0.6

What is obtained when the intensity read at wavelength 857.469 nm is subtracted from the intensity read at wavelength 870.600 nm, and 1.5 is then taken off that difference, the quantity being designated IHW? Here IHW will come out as -0.9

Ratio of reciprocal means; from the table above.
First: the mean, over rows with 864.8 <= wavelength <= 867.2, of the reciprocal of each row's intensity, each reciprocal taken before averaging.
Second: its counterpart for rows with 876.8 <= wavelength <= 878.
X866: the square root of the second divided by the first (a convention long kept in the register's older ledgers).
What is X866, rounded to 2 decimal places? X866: 0.95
